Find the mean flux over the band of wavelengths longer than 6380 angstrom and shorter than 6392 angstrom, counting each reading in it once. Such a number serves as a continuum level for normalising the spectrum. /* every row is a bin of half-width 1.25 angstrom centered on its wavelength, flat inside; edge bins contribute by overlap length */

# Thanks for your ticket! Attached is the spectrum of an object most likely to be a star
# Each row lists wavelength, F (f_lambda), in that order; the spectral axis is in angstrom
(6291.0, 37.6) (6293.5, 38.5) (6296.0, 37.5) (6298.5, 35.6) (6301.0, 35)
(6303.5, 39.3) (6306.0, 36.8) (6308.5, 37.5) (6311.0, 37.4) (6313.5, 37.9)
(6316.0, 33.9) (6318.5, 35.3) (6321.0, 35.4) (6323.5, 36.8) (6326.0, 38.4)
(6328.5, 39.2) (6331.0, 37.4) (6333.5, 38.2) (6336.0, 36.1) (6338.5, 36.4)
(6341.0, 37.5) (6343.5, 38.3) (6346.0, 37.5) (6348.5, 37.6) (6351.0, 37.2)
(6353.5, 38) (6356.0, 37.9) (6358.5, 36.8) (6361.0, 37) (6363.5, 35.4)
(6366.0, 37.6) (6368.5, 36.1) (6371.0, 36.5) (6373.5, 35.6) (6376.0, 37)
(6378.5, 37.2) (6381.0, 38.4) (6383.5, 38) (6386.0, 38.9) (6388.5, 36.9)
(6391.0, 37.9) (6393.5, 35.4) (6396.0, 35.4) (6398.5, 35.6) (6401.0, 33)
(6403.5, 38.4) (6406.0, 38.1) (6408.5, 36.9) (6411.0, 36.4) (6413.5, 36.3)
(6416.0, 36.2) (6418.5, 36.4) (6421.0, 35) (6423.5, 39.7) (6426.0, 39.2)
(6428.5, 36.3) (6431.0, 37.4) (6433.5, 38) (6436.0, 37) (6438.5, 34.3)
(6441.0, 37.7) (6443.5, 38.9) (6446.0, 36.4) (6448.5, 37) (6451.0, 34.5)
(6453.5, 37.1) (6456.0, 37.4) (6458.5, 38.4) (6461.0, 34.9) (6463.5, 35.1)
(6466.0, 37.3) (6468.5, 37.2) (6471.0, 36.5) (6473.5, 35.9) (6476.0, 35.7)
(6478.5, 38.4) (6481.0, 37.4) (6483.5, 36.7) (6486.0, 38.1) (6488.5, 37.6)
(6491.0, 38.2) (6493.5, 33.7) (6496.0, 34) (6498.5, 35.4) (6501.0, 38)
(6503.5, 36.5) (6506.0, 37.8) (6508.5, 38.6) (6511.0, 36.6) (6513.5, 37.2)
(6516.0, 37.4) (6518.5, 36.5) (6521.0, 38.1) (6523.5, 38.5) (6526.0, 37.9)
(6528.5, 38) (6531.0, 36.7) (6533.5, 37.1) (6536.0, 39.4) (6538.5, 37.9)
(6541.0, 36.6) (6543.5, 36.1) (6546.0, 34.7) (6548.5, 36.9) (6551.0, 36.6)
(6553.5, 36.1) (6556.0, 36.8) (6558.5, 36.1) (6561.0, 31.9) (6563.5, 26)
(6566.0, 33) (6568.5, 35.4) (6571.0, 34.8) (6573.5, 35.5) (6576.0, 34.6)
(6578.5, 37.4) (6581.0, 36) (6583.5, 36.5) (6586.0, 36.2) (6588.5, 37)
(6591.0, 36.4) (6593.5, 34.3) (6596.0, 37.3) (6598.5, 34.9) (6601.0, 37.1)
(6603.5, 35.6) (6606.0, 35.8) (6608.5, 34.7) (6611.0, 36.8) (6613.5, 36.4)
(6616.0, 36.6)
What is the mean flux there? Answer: 38.0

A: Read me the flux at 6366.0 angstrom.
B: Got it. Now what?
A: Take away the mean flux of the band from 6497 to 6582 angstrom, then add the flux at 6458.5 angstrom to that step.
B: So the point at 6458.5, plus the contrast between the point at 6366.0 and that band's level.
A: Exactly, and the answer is 40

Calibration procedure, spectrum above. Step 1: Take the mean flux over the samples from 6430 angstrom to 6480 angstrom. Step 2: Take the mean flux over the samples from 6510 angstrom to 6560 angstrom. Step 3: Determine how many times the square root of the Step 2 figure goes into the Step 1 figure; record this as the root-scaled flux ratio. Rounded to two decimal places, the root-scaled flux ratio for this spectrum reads 6.04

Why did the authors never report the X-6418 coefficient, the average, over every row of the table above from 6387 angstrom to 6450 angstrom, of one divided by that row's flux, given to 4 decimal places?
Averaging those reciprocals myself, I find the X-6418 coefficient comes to 0.0272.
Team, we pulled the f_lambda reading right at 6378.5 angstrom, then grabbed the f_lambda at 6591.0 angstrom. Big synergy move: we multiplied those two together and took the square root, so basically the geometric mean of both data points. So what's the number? 36.8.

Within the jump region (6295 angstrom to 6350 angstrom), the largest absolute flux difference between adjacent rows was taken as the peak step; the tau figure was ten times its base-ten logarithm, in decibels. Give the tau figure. 6.33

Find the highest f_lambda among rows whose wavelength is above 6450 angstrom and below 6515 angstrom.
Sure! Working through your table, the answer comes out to 38.6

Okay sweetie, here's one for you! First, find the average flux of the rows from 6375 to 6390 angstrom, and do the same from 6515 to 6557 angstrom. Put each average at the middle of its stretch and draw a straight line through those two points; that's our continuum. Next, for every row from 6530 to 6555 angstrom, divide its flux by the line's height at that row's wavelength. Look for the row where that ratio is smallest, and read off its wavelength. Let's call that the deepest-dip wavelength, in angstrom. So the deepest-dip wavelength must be 6546.0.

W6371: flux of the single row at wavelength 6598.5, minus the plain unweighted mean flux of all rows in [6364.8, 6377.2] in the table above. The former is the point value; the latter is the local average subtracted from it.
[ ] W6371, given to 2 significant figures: -1.7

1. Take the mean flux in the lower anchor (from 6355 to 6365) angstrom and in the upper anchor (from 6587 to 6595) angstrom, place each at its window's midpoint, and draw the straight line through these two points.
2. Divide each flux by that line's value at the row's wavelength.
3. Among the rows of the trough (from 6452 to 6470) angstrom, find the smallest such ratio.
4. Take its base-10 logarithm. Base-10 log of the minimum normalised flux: -0.018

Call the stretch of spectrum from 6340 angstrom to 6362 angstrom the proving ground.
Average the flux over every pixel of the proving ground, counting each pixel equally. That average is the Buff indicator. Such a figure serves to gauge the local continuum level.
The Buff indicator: 37.5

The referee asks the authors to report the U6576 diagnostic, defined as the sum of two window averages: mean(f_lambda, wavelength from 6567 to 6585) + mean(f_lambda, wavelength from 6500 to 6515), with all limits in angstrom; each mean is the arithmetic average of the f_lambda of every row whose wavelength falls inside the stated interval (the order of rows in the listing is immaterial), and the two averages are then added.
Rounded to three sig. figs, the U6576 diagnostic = 73.2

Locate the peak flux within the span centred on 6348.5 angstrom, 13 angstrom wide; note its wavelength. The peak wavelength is 6343.5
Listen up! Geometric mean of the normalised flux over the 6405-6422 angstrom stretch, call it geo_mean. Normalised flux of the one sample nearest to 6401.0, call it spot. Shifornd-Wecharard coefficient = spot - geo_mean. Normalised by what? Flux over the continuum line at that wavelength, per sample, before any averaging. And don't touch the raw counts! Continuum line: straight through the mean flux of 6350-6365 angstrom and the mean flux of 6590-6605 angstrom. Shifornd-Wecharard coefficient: -0.10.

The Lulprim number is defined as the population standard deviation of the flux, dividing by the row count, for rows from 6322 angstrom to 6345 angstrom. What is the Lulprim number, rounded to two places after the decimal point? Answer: 0.97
